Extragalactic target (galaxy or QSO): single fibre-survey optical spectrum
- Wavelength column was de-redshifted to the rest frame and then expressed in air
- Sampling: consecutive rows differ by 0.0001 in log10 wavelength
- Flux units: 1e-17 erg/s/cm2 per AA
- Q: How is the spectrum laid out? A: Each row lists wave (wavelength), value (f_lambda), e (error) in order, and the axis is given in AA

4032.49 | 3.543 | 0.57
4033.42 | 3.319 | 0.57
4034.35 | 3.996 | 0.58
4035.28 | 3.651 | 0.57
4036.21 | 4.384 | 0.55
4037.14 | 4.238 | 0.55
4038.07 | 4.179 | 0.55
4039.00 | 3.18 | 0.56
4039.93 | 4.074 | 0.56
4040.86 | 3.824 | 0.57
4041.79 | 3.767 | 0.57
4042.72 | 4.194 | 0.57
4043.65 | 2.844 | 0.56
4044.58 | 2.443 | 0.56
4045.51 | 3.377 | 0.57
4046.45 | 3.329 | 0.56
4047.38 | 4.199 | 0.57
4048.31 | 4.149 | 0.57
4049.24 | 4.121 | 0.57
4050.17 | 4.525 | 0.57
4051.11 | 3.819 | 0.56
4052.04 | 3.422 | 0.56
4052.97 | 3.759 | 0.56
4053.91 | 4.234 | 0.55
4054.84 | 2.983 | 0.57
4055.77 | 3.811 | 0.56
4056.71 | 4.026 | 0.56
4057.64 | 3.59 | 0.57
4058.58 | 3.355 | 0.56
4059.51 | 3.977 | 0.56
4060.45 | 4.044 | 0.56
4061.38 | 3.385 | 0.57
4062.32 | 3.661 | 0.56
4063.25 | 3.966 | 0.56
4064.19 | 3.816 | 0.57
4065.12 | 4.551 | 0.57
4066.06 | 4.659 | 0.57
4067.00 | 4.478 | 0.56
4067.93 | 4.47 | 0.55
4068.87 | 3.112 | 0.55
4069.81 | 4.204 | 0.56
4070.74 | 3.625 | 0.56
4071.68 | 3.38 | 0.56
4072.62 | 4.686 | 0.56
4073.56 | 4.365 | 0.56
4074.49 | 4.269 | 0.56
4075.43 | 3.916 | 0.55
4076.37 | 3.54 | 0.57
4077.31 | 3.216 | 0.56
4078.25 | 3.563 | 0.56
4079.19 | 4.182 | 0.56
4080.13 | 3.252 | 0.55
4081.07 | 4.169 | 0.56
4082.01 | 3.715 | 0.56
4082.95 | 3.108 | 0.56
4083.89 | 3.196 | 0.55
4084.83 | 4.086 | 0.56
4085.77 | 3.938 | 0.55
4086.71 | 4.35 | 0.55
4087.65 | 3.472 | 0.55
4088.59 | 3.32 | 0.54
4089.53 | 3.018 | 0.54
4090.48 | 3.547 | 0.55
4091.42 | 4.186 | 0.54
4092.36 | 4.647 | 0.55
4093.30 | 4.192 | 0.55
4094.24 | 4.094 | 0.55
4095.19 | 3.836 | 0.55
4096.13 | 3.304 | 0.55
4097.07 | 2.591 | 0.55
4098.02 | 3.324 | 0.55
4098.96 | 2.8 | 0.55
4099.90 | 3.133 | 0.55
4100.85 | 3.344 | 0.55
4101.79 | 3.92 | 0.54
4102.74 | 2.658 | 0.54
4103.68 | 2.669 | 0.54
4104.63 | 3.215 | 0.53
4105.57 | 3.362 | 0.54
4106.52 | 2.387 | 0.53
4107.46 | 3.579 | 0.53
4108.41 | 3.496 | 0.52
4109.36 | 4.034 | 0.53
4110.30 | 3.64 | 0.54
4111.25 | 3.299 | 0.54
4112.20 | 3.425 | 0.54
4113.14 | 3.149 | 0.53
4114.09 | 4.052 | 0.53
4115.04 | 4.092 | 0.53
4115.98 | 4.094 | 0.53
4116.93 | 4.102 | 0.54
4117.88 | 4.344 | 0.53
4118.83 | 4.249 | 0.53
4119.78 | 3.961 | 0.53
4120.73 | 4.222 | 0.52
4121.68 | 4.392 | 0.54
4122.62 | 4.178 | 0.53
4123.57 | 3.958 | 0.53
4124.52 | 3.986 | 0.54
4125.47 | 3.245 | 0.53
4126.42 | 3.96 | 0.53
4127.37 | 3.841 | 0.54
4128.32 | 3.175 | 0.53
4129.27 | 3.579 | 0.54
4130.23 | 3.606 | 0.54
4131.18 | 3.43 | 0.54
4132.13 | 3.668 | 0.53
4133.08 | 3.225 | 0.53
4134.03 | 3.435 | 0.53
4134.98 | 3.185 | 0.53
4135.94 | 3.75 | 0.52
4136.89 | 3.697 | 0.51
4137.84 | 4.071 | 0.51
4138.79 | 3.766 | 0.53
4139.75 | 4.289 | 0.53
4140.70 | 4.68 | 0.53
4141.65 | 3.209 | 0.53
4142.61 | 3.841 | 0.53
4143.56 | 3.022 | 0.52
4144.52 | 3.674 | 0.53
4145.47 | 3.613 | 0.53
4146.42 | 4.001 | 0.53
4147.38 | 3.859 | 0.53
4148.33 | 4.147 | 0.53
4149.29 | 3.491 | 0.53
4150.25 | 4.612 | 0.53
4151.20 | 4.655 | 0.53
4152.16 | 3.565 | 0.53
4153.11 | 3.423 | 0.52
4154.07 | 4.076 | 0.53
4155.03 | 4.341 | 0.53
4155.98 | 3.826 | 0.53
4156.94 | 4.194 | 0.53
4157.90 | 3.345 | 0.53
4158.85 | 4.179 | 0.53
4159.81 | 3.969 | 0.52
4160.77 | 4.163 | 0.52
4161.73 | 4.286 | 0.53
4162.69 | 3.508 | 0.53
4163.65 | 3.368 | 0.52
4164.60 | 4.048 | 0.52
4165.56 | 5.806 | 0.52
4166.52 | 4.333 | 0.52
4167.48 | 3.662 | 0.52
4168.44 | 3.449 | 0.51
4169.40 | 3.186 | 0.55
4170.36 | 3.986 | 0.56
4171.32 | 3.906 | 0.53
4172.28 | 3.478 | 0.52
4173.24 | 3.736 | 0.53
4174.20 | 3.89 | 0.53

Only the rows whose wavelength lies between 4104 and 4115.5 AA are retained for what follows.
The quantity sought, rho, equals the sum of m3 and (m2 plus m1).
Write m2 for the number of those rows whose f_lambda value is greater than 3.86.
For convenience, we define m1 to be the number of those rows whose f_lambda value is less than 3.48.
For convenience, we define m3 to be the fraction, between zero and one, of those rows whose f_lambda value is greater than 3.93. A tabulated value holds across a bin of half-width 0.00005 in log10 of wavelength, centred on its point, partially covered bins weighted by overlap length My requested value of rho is 9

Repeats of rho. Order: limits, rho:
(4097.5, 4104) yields 7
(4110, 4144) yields 27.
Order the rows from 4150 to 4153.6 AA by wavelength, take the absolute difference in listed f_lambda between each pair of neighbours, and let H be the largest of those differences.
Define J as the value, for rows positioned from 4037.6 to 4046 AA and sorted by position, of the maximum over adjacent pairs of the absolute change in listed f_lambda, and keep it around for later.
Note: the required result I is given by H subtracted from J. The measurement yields 0.3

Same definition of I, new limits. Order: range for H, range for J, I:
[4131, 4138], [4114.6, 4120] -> -0.3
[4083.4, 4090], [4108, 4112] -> -0.4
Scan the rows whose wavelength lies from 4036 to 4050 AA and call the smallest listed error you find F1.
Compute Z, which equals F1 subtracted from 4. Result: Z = 3.45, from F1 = 0.550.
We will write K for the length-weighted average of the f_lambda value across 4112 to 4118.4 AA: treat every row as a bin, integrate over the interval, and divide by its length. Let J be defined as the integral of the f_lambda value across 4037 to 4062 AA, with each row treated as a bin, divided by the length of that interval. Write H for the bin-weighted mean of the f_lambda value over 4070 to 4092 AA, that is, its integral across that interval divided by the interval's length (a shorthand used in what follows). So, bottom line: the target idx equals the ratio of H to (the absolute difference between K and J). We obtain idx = 20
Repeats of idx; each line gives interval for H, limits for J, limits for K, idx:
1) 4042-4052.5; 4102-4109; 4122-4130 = 6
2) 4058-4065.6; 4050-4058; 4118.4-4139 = 211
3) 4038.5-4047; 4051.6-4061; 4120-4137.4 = 204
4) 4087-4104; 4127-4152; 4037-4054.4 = 226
